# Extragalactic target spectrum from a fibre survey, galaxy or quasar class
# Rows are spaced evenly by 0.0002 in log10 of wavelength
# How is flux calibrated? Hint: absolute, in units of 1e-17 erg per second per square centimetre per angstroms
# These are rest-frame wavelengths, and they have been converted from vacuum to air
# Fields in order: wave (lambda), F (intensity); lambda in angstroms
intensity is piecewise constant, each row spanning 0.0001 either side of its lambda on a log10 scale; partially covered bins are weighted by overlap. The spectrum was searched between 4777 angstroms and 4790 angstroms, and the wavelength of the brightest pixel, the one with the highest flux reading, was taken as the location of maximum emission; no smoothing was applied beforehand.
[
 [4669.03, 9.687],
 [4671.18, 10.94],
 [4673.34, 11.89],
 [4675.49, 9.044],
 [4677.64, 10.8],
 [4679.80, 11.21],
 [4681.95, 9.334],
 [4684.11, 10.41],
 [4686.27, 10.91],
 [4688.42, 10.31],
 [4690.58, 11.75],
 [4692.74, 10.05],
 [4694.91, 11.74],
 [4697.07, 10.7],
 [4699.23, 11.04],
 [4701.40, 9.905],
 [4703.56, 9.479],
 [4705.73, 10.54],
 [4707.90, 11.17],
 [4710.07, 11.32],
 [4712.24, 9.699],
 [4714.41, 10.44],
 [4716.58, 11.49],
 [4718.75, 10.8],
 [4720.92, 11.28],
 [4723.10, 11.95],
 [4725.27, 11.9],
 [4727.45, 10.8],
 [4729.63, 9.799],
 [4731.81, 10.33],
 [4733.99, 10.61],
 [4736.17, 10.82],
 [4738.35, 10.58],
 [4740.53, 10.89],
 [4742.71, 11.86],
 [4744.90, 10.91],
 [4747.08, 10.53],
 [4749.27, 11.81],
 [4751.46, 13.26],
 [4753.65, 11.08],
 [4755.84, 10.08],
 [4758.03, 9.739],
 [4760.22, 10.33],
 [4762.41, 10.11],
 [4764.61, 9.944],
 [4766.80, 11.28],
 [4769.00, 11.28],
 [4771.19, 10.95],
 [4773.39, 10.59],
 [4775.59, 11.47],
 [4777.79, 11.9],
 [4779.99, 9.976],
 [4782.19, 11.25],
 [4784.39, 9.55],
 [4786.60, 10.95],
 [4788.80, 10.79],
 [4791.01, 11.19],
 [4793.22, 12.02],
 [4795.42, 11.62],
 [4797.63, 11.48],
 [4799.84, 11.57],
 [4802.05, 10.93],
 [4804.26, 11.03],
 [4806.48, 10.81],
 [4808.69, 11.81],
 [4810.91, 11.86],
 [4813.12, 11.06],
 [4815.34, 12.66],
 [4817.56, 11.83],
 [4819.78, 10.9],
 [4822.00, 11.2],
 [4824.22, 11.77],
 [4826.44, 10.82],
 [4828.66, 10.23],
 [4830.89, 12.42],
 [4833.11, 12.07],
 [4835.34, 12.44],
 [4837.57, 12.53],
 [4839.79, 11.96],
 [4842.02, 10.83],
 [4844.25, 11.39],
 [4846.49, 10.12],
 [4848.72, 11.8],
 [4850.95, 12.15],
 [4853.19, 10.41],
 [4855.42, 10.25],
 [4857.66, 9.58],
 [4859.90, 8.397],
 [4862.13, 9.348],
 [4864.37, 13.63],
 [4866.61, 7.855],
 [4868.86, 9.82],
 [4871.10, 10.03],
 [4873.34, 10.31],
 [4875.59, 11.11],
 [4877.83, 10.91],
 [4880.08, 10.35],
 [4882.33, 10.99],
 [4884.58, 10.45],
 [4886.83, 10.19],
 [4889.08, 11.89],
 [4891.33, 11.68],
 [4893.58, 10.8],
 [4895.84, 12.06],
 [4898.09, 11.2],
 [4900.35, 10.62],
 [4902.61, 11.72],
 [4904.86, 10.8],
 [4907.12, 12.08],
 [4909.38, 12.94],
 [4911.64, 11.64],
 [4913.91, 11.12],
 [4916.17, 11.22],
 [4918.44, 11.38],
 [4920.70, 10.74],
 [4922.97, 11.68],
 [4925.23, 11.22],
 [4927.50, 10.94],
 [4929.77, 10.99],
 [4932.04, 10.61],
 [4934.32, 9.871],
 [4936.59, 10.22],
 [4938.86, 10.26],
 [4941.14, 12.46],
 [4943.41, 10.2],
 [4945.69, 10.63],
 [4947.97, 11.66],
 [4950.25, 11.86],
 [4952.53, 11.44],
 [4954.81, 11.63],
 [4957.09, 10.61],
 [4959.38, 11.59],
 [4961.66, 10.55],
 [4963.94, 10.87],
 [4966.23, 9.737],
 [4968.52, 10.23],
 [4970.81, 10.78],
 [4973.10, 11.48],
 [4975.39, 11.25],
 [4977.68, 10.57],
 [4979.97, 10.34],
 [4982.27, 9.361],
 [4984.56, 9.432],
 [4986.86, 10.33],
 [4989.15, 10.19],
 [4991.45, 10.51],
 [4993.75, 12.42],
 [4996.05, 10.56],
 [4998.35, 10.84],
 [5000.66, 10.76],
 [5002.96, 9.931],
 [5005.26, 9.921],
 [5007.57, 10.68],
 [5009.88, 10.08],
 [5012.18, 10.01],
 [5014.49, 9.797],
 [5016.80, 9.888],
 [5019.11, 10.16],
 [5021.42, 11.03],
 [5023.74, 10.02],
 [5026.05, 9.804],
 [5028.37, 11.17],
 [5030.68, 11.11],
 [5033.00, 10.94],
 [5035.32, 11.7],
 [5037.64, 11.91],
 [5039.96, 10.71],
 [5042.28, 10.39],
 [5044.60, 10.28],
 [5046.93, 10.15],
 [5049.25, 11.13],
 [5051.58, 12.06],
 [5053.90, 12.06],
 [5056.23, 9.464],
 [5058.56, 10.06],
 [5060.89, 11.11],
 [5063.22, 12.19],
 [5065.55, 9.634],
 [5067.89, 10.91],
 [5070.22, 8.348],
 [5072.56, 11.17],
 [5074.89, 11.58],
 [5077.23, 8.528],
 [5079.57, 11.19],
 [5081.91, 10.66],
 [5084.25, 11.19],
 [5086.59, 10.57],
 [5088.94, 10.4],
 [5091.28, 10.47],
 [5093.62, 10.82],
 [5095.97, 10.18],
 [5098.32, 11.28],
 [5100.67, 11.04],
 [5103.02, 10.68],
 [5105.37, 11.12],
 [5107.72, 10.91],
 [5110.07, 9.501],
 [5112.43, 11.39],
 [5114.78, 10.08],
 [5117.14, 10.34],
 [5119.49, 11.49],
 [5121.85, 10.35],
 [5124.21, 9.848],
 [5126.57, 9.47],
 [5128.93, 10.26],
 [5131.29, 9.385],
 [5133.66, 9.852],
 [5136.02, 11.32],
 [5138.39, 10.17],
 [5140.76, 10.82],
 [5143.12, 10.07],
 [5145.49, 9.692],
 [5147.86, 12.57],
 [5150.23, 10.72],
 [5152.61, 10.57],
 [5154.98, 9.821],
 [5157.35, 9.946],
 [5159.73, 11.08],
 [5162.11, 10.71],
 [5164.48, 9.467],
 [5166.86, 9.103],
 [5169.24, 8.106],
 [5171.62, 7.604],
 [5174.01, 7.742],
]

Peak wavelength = 4777.79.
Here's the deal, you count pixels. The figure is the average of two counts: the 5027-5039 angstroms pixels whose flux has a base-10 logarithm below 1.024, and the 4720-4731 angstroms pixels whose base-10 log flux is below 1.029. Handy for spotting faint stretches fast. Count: 0.50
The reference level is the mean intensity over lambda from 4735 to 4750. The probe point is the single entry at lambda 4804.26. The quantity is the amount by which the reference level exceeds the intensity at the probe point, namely 0.0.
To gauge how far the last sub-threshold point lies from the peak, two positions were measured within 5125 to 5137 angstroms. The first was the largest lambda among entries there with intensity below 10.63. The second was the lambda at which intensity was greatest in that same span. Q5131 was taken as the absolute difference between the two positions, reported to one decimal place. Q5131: 2.4 angstroms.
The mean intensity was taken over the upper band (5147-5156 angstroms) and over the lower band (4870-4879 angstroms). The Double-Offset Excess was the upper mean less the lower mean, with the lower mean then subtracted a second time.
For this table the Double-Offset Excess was -10.3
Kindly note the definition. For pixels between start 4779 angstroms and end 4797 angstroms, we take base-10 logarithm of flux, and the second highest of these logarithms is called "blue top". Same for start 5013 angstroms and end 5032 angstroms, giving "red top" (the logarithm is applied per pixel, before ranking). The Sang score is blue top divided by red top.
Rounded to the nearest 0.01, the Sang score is 1.02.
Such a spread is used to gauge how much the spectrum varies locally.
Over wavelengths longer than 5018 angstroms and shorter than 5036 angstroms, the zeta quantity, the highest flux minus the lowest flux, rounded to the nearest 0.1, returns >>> 1.9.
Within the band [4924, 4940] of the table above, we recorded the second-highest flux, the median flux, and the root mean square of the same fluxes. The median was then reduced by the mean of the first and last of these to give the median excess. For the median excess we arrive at -0.2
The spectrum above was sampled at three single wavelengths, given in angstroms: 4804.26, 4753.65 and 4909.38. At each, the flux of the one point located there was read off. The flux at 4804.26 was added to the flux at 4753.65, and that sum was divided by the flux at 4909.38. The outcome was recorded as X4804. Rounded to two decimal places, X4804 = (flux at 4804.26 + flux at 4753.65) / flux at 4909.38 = 1.71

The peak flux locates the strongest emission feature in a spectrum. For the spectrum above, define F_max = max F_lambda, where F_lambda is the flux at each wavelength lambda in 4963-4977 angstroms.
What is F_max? 11.48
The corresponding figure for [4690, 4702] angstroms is 11.75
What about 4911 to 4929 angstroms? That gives 11.68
